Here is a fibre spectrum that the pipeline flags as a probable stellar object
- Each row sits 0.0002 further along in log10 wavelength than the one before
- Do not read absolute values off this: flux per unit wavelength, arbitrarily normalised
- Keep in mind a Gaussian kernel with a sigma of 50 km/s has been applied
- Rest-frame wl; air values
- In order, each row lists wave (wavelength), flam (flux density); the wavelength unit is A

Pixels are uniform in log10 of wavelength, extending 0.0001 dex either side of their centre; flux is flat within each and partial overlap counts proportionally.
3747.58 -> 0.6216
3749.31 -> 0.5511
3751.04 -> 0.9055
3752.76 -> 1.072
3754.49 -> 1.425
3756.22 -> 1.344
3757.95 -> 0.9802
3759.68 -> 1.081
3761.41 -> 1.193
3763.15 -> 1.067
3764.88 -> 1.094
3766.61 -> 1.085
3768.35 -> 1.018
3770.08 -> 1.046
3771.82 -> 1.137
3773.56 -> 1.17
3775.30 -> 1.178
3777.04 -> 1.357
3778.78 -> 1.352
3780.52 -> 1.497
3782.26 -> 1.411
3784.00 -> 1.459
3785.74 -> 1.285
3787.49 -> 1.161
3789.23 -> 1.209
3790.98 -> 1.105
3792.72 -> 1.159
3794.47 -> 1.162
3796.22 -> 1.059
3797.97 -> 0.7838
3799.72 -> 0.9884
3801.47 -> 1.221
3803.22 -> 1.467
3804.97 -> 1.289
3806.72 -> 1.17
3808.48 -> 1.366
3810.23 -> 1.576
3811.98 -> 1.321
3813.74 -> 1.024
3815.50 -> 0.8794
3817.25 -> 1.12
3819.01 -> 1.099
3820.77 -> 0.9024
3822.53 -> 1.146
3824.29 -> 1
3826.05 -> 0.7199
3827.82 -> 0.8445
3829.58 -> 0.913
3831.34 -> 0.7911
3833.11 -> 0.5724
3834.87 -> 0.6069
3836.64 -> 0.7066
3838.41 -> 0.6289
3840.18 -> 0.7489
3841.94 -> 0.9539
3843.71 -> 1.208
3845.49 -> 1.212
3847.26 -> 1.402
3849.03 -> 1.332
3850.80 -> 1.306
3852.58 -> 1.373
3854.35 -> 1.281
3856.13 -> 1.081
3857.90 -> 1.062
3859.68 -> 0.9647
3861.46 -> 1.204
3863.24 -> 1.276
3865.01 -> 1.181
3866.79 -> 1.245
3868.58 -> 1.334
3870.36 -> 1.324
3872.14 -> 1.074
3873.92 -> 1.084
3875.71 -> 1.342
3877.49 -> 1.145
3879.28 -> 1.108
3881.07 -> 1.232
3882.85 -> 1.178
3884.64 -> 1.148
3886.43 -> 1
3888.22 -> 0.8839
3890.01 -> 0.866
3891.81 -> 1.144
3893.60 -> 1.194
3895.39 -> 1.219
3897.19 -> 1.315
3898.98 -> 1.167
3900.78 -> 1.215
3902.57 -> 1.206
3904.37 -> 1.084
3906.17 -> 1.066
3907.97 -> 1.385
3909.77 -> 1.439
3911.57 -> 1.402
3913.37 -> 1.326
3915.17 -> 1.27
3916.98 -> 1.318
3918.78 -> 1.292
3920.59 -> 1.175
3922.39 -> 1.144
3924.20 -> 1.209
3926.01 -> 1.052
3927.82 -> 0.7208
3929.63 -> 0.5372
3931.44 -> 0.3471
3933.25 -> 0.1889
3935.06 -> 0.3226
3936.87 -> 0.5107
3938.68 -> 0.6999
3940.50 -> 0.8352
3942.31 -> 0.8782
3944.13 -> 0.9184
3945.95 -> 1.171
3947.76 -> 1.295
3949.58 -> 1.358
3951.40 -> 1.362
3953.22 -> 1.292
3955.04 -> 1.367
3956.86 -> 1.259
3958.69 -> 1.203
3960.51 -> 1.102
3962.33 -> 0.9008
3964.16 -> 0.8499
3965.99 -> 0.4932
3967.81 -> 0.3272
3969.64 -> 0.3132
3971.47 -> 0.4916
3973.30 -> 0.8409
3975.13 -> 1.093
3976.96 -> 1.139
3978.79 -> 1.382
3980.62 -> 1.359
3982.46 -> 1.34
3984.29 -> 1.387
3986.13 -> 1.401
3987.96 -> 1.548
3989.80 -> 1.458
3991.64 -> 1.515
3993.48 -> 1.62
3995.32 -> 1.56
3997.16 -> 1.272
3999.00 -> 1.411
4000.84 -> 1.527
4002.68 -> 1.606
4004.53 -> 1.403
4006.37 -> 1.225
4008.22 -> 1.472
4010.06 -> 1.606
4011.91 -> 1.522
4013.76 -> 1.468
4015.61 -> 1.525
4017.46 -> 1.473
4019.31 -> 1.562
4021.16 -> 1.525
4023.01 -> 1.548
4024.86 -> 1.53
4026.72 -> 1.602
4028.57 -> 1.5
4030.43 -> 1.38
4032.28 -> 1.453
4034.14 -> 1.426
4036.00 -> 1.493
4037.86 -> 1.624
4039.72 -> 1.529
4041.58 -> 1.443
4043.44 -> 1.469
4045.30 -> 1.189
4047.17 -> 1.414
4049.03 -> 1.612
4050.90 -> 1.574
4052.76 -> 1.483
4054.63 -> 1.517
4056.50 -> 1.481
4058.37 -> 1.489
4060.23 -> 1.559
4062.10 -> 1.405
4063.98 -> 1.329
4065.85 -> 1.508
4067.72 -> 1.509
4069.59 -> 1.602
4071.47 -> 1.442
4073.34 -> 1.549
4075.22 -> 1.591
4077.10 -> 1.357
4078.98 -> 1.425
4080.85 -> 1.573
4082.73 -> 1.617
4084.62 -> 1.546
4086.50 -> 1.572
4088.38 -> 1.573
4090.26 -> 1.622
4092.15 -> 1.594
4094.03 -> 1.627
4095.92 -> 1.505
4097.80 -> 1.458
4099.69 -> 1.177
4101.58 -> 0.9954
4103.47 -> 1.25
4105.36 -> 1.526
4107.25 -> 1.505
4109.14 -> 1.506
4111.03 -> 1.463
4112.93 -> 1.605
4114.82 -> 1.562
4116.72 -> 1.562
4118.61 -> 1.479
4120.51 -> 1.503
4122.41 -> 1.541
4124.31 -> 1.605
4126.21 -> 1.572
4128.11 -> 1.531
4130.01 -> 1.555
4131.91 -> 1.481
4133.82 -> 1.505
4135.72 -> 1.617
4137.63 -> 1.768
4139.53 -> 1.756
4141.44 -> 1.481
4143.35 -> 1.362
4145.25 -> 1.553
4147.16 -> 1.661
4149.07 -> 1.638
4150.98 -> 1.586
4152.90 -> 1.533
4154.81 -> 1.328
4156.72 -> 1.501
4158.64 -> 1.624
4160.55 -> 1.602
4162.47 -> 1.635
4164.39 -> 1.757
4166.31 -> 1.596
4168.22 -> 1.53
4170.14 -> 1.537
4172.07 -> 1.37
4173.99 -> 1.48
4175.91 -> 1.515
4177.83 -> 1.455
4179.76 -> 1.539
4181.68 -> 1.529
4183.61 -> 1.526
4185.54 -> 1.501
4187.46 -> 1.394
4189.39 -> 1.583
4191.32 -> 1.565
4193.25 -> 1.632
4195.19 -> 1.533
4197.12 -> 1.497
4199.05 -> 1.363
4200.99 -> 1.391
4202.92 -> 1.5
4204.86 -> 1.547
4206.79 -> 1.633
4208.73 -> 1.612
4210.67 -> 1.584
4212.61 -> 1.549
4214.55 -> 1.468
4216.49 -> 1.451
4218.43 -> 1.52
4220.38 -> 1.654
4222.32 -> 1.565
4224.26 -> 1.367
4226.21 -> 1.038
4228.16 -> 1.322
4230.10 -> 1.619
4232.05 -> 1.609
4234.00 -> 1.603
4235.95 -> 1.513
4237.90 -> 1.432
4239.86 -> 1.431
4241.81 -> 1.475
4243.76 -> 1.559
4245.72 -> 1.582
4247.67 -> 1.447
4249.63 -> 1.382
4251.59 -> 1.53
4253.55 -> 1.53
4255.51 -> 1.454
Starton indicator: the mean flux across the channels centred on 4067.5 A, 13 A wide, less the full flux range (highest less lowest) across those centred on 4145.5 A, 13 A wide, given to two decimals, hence 1.08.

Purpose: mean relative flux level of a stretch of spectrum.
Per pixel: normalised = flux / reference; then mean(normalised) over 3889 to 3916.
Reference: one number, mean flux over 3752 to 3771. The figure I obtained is 1.08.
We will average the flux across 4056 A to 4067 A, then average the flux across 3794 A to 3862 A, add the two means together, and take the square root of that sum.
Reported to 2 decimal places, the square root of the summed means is 1.59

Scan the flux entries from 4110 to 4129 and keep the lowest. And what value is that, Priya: 1.463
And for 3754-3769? 0.9802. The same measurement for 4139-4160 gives 1.328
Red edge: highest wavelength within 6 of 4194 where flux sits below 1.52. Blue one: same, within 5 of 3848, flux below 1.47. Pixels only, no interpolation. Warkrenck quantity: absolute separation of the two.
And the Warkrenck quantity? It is 346.5 A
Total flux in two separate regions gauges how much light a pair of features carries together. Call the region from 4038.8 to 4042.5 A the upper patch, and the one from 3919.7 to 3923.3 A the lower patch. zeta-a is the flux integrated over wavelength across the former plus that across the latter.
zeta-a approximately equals 9.7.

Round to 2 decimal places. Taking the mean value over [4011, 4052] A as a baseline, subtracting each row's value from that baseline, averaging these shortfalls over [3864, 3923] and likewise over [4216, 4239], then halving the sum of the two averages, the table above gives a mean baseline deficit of 0.16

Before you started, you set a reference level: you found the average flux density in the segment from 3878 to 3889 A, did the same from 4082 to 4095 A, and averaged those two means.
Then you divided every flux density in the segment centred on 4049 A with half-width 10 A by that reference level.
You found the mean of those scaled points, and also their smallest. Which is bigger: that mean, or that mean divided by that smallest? 1.2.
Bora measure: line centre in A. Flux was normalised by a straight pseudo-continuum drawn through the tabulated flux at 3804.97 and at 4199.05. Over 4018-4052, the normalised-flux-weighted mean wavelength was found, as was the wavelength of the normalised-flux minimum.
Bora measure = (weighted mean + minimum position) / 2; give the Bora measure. 4040.1 A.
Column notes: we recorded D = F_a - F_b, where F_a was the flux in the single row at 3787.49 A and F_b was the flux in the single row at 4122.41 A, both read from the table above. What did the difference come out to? -0.38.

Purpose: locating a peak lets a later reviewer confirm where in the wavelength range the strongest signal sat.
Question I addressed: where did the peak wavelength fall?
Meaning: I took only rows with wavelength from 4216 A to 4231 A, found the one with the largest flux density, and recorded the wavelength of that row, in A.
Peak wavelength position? 4220.38 A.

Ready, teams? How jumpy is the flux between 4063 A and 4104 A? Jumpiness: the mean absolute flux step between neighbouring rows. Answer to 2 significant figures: 0.10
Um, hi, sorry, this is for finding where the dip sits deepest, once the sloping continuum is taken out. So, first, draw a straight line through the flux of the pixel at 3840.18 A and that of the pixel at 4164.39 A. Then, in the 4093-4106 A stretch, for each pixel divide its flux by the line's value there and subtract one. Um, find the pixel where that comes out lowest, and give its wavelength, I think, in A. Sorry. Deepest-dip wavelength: 4101.58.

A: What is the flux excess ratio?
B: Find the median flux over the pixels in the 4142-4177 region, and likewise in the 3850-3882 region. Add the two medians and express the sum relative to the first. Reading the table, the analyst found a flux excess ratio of 1.79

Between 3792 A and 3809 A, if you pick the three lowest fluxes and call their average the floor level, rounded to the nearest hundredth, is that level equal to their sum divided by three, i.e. 0.94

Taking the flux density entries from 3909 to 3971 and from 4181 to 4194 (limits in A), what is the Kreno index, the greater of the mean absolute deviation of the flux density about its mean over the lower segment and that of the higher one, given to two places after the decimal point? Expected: 0.33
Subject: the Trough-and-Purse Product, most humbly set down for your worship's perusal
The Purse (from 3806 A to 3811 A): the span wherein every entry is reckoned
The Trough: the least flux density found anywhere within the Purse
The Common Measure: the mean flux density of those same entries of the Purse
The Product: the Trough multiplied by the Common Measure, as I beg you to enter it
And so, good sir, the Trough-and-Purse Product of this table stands 1.6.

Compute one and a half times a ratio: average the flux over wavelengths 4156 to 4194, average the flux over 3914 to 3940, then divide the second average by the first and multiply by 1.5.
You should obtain 0.82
